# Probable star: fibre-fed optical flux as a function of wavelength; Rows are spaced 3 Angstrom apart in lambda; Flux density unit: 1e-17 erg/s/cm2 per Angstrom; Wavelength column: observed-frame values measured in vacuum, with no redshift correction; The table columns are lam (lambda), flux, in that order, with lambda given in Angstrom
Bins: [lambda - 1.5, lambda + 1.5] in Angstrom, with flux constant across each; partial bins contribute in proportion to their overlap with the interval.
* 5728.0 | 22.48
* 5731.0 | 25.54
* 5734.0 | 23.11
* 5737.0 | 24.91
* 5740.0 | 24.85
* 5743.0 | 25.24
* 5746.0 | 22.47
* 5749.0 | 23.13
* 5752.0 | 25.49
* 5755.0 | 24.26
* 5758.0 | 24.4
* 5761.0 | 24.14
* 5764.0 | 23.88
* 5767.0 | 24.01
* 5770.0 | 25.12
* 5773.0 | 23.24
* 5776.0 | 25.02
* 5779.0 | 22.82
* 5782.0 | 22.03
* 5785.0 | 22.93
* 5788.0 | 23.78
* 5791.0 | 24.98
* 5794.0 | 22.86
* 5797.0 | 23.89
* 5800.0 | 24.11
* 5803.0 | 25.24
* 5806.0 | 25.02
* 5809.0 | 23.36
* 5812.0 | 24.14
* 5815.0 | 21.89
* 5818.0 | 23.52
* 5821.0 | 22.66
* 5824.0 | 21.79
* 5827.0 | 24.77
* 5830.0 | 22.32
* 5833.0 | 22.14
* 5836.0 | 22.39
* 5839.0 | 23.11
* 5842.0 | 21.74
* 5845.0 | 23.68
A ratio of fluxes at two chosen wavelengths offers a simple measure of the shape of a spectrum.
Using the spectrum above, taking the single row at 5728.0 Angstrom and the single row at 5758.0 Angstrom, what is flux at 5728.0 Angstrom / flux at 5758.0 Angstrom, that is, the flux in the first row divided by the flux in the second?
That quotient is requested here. 0.92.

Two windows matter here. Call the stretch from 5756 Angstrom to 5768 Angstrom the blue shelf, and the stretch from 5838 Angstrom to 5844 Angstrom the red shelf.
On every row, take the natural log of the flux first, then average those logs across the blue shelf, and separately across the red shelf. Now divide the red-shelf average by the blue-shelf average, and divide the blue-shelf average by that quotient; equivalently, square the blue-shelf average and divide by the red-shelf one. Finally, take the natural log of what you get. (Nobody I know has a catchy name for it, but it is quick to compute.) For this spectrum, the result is 1.18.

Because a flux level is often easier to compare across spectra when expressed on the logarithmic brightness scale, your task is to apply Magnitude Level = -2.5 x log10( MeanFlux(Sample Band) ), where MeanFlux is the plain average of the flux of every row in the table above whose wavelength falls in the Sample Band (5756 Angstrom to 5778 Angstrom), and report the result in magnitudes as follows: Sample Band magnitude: -3.46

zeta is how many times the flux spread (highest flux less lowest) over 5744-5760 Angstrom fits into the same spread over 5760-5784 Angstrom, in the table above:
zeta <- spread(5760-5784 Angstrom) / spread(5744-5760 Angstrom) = 1.0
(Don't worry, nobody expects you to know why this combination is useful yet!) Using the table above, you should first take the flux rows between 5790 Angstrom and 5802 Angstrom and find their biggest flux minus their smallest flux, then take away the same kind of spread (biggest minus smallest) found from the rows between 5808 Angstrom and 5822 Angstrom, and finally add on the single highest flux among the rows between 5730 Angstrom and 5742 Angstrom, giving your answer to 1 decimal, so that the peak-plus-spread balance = 25.4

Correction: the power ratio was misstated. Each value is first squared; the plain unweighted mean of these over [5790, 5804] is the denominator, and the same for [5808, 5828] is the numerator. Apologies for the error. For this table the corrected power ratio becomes 0.92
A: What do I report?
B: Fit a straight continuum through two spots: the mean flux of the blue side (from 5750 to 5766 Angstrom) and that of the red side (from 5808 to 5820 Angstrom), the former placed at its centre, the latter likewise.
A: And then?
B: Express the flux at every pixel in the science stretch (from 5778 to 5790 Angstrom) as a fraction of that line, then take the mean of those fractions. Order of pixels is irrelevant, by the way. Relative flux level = 0.96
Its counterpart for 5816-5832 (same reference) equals 1.00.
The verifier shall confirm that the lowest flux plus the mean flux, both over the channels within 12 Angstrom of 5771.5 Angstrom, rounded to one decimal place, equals 45.8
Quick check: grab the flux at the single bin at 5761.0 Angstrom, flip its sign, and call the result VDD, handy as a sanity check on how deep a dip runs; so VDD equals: -24.1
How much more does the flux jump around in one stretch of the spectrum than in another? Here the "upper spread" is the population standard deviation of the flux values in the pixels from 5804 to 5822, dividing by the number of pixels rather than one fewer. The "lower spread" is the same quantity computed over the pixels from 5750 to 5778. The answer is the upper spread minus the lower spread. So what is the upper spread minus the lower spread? 0.34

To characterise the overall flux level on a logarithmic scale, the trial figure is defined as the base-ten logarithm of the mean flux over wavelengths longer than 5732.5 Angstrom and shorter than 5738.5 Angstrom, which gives 1.38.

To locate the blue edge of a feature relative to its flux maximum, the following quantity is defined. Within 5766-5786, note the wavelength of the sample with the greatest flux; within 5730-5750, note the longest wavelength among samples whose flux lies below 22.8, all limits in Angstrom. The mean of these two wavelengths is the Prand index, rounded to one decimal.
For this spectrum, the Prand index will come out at 5758.0 Angstrom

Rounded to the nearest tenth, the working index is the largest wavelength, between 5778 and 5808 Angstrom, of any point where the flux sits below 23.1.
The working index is 5794.0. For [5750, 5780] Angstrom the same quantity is 5779.0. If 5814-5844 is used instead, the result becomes 5842.0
